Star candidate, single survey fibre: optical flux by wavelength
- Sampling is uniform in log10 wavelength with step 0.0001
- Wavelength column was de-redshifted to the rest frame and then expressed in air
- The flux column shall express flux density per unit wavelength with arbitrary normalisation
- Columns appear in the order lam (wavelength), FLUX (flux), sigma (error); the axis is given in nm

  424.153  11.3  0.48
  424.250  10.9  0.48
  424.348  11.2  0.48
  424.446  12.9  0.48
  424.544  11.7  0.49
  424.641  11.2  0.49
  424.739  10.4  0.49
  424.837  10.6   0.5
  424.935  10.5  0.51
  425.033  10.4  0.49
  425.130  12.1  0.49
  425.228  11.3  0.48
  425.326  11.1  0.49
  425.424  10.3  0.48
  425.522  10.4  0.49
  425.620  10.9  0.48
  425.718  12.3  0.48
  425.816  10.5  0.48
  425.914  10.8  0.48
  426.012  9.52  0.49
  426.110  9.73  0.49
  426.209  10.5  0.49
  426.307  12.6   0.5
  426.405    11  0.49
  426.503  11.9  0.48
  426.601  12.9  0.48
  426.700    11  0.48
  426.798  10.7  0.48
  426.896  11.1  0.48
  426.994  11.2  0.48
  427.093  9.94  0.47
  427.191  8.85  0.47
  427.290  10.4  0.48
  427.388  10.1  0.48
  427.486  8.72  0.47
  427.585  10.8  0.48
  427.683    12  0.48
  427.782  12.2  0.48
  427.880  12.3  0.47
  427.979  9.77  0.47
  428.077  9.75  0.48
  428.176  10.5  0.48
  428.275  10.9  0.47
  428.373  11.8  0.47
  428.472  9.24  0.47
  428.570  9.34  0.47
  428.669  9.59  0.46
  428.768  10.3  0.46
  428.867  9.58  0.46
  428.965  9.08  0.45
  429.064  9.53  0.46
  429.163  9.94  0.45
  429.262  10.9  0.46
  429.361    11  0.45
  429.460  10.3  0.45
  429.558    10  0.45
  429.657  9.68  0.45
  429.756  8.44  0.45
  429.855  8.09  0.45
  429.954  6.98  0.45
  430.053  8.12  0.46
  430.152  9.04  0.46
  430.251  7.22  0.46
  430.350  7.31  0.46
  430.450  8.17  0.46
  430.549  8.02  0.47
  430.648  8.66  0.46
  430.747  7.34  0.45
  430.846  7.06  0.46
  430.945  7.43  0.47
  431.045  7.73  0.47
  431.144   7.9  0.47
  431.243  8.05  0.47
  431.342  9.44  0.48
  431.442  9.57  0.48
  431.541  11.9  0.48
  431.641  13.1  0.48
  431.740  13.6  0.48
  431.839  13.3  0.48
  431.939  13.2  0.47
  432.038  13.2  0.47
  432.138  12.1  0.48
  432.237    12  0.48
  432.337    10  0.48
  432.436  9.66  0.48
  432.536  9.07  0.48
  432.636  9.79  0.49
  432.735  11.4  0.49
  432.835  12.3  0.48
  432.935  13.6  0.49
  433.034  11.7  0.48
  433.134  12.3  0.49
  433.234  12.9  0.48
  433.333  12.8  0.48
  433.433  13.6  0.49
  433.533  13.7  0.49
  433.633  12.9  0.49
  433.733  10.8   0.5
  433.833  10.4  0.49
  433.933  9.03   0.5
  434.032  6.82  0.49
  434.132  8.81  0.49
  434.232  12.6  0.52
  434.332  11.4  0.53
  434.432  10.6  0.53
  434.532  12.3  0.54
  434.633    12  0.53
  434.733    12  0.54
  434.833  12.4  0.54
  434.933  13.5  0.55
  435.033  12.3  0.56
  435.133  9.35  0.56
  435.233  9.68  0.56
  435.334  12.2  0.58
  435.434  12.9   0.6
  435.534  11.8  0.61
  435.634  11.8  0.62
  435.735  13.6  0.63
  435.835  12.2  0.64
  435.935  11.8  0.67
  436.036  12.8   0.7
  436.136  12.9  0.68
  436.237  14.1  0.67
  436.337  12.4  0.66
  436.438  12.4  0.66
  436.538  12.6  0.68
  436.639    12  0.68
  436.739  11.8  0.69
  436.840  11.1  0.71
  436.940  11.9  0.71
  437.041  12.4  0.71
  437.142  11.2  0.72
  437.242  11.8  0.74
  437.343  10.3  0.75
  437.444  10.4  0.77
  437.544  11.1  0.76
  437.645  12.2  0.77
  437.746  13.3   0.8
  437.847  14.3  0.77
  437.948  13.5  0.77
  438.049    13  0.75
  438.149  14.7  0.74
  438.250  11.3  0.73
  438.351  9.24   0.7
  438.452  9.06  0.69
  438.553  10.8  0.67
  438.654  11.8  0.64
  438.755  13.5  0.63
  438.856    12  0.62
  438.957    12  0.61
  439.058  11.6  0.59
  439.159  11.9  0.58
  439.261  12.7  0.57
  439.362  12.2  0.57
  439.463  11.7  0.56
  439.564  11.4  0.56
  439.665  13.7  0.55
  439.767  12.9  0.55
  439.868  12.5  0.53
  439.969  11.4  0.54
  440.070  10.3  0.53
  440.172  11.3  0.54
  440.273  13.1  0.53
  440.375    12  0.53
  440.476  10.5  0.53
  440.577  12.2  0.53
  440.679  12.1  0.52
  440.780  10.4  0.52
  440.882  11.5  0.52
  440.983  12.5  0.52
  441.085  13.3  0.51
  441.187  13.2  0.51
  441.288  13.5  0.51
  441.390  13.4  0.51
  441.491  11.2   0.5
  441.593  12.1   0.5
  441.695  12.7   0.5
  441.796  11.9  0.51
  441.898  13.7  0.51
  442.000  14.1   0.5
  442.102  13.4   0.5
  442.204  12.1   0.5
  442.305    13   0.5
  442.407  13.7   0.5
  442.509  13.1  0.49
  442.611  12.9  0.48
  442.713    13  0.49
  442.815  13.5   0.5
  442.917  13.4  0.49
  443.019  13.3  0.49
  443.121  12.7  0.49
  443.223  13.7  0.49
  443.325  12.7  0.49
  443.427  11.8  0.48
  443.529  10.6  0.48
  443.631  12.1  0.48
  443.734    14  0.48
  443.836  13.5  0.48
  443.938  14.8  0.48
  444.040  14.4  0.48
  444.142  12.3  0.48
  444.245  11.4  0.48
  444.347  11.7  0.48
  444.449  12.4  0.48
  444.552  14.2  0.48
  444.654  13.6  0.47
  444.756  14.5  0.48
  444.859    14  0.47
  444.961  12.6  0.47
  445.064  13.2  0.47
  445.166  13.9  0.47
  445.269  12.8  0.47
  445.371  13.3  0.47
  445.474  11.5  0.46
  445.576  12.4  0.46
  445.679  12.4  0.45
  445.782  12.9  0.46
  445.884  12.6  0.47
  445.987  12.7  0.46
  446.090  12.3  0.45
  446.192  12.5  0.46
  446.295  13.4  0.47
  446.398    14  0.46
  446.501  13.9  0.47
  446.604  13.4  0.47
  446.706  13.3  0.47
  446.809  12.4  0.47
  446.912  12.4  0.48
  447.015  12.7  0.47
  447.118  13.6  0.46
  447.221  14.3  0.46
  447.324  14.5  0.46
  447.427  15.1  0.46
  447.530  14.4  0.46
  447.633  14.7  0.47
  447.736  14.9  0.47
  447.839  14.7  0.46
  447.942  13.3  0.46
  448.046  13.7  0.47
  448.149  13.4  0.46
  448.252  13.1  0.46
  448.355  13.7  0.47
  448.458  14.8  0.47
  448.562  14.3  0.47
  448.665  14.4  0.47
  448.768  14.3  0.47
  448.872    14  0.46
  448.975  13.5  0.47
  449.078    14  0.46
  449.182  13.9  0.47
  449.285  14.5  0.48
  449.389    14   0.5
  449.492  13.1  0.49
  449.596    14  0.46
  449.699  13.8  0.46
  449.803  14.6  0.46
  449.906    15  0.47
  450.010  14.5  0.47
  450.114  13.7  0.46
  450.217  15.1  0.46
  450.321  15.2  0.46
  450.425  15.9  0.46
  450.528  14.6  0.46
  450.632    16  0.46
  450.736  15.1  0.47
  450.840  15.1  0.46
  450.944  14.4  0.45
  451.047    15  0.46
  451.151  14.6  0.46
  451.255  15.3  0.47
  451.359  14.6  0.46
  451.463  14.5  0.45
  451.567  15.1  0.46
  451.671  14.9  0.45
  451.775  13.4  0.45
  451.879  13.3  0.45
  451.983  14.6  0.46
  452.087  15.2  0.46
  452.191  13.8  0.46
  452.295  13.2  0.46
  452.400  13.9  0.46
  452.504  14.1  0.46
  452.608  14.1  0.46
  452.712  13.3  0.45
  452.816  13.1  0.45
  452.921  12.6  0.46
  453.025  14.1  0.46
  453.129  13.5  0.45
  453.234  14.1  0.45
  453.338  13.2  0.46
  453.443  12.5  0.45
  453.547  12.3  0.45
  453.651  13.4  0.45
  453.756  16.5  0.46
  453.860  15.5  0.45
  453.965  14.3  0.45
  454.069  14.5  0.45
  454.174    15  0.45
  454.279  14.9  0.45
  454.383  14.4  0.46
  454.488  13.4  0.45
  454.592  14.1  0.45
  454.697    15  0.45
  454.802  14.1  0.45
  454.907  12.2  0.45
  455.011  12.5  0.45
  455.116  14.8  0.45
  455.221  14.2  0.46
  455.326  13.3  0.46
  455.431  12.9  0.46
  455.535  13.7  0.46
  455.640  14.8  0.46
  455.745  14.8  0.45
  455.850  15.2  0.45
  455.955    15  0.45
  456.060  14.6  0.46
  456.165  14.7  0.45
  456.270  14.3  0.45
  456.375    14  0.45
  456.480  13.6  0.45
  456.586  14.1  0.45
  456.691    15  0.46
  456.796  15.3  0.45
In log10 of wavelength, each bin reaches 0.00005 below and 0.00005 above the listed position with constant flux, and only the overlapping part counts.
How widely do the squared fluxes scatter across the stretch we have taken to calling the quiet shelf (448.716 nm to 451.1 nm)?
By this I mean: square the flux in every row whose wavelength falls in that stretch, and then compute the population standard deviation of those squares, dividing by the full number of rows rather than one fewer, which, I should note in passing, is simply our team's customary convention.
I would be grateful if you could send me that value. 20.9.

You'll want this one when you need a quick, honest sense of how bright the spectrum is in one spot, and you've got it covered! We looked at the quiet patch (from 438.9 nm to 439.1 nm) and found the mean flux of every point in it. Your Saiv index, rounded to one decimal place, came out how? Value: 11.8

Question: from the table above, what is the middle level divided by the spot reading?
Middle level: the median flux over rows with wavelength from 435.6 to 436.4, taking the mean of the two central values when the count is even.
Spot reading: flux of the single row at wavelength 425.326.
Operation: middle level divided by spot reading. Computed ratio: 1.14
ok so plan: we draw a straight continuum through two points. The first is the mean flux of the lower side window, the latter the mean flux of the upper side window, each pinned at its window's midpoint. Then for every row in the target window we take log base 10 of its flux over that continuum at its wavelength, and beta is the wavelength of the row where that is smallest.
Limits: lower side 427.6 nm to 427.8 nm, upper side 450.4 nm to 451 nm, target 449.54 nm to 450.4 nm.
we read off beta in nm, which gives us 450.114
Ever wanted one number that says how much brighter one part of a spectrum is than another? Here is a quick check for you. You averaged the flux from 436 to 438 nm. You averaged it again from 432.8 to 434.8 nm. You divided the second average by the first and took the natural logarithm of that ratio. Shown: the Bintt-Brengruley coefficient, -0.050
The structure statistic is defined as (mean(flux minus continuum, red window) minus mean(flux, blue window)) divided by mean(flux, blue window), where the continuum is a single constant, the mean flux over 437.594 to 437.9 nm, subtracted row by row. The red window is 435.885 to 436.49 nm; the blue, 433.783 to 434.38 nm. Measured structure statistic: -1.05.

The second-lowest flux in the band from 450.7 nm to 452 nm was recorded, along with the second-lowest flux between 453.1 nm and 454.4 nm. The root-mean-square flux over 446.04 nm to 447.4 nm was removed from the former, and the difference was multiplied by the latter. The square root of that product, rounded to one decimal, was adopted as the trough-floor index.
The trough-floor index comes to 1.1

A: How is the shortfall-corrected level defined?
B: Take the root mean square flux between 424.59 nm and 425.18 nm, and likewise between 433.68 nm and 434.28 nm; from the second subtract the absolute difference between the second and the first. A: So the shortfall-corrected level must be 8.9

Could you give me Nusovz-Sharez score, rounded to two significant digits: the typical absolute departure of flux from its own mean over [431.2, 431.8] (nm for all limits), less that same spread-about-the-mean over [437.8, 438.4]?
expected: 0.32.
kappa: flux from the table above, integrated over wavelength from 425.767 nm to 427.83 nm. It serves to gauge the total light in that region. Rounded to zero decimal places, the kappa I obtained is 22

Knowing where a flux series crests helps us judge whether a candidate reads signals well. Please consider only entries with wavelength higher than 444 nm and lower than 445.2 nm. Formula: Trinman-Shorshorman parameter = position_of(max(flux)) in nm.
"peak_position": 444.756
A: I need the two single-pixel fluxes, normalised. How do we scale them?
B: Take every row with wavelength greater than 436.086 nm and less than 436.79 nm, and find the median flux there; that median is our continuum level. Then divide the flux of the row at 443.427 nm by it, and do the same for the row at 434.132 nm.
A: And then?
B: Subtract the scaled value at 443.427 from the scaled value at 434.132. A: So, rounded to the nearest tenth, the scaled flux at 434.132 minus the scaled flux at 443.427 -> -0.2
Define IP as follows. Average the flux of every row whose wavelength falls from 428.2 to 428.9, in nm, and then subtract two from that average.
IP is 8.1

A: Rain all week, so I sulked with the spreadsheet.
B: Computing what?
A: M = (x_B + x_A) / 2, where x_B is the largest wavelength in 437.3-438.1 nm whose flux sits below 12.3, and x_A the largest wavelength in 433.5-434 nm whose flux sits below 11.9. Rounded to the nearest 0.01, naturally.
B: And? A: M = 435.79 nm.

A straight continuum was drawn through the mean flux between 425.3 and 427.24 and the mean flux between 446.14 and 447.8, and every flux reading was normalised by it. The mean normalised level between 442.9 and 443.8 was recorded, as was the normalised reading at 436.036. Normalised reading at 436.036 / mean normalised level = 1.09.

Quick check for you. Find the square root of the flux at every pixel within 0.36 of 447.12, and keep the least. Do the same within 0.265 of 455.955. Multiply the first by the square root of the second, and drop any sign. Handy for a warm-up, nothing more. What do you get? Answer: 6.9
